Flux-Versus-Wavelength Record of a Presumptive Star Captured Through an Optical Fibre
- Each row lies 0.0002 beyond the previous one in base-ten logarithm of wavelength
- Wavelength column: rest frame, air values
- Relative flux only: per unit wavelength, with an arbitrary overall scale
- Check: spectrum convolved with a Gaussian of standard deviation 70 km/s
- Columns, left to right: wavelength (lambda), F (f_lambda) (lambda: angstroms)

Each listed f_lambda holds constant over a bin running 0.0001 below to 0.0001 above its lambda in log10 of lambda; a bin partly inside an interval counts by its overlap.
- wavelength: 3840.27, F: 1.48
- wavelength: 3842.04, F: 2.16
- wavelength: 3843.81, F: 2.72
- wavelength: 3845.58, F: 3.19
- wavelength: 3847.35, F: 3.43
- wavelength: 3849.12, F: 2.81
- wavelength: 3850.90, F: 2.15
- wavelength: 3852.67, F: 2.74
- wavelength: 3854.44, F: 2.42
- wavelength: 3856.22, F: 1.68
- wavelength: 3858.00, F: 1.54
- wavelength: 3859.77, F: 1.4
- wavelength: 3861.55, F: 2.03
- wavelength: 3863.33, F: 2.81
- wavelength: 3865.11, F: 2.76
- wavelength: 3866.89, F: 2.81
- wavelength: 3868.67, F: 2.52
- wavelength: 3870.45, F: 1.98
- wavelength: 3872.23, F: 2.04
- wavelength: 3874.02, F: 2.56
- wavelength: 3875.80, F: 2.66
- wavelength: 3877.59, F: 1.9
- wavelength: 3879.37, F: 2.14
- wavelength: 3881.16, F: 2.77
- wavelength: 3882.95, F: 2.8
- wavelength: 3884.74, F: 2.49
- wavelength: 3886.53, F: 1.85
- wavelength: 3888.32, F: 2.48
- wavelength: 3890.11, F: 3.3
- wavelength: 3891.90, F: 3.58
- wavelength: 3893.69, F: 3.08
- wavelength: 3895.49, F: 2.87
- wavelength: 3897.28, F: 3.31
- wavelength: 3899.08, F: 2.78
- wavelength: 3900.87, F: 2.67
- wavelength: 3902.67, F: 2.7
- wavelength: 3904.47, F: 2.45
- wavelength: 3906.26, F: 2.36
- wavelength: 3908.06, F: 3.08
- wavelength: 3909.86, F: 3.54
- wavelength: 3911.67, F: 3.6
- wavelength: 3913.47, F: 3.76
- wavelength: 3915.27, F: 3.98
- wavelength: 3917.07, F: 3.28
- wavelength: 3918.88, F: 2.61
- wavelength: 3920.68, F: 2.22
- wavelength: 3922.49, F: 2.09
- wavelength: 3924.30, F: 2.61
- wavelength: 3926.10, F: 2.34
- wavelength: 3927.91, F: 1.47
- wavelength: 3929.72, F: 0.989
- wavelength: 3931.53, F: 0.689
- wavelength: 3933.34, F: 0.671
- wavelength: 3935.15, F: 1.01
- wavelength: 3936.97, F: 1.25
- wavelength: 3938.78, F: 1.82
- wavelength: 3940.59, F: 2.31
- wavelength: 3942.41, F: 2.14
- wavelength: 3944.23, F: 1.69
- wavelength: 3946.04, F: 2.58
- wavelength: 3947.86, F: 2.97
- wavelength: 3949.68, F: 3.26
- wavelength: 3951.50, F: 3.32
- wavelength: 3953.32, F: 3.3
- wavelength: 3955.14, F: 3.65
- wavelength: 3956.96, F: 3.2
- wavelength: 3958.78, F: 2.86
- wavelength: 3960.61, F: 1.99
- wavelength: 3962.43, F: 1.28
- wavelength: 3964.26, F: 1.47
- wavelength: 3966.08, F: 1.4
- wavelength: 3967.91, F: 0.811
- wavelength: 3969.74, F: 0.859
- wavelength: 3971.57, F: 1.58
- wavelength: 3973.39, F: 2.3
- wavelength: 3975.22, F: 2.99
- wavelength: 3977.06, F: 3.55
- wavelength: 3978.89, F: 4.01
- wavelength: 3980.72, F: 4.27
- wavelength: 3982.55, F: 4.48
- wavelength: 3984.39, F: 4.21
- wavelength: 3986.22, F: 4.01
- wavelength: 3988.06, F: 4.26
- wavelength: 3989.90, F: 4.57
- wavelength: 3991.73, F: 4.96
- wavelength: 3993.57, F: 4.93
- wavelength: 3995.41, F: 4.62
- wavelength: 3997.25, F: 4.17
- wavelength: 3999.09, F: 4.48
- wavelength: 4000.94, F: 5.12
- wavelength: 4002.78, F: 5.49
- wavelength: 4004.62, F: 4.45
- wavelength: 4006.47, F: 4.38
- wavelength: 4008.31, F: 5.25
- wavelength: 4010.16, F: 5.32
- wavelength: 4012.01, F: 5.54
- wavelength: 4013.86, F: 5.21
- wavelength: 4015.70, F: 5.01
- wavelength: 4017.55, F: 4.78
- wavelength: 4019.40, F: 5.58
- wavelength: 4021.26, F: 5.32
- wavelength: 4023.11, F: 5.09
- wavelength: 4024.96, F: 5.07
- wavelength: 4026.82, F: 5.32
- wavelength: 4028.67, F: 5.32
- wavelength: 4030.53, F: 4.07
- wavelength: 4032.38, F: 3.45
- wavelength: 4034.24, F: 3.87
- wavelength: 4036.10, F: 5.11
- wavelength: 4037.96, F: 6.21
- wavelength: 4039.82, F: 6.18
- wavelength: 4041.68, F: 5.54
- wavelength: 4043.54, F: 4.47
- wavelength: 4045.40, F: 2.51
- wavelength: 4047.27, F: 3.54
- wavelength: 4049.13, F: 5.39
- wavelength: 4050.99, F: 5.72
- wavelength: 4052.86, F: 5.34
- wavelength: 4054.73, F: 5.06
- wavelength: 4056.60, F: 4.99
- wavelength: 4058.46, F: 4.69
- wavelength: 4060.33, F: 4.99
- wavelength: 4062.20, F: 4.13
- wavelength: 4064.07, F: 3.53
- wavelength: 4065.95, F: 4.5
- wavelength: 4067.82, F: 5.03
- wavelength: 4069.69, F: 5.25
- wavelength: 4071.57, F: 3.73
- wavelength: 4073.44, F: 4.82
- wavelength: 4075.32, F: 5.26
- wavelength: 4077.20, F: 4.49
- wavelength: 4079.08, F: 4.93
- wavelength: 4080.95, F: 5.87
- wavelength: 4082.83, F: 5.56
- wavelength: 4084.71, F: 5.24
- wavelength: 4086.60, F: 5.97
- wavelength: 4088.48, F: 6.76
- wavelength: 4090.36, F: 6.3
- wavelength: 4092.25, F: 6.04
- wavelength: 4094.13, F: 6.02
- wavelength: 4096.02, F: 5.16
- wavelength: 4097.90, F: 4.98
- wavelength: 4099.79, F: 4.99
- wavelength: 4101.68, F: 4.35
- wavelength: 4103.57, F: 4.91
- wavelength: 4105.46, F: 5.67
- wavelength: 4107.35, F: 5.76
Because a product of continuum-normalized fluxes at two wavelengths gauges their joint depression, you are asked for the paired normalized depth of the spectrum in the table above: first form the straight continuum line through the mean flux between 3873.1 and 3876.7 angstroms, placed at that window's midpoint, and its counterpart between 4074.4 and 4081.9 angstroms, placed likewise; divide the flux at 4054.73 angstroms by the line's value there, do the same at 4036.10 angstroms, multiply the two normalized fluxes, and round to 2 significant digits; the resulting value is 1.2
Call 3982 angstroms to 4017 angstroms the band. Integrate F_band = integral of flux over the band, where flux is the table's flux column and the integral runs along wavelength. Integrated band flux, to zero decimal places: 167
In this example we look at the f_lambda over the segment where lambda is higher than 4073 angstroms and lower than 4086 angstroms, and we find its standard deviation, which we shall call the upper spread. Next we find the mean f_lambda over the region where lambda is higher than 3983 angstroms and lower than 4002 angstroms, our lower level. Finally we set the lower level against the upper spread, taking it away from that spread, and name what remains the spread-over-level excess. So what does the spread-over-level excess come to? -4.1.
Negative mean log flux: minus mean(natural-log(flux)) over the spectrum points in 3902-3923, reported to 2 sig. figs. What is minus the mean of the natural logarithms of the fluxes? -1.1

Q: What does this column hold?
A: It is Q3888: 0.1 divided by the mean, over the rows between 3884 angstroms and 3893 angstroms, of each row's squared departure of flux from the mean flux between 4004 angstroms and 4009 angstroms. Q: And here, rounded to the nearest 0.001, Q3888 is 0.024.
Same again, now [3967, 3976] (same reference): 0.010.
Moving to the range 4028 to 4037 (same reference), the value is 0.157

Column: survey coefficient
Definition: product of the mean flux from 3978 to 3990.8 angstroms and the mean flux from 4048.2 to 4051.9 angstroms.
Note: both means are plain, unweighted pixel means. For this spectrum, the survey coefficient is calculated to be 24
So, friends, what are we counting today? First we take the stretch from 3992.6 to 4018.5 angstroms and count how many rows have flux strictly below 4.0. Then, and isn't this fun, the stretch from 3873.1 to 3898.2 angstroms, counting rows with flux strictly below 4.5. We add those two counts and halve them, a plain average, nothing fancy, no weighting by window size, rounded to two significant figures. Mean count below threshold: 7.0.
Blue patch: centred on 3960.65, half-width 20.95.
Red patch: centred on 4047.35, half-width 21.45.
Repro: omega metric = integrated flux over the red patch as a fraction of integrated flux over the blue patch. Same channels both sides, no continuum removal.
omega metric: 1.93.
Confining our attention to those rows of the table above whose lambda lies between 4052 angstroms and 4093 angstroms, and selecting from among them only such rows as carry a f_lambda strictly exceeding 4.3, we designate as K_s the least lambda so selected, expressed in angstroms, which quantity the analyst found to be 4052.86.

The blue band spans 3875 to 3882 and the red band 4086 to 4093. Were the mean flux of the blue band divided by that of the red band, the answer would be 0.38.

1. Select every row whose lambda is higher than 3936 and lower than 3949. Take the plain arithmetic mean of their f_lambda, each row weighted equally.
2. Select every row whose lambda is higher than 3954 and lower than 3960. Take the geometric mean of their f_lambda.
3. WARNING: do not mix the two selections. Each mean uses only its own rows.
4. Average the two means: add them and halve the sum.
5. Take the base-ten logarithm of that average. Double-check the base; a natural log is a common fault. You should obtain 0.43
